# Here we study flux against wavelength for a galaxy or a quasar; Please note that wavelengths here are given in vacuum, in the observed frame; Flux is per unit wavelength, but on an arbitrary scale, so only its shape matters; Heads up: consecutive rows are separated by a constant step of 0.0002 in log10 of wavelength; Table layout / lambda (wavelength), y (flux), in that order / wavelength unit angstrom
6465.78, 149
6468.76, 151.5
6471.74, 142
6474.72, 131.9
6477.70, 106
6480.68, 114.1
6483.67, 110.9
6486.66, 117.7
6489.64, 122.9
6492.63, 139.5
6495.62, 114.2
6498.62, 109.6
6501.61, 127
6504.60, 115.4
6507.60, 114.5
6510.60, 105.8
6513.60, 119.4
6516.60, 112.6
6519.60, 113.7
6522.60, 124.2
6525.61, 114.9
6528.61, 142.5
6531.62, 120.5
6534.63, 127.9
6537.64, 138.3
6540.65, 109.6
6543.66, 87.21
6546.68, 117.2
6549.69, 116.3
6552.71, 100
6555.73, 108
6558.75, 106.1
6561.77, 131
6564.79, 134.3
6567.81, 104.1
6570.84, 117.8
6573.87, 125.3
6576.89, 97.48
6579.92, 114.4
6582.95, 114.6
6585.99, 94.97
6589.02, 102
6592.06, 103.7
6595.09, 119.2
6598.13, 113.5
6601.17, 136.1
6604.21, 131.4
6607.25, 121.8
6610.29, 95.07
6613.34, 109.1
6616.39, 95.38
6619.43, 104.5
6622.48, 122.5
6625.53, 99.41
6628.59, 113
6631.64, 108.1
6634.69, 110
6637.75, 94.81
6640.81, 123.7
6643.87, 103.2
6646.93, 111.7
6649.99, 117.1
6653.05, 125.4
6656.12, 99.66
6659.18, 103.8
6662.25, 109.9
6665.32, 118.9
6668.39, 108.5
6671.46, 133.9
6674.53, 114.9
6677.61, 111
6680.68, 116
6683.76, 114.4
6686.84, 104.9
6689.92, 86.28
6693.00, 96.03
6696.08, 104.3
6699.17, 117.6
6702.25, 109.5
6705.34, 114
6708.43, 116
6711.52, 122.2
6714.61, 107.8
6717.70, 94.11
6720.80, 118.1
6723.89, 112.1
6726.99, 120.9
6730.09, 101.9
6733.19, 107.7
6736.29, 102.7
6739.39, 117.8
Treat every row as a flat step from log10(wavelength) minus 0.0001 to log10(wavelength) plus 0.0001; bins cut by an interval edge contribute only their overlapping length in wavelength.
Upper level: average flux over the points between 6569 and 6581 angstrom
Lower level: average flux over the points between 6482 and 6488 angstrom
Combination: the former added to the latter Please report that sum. 228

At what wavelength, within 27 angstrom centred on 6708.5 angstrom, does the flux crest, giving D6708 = 6711.52 angstrom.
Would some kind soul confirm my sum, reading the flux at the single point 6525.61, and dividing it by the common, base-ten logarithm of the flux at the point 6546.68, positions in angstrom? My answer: 56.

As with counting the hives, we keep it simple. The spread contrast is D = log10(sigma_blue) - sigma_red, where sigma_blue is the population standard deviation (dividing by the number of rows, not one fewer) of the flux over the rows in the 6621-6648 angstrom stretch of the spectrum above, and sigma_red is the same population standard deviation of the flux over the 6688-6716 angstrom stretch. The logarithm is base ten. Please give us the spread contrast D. -9.7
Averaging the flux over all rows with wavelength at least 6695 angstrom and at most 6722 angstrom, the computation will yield 112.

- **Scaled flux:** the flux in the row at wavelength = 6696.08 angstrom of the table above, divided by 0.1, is 1043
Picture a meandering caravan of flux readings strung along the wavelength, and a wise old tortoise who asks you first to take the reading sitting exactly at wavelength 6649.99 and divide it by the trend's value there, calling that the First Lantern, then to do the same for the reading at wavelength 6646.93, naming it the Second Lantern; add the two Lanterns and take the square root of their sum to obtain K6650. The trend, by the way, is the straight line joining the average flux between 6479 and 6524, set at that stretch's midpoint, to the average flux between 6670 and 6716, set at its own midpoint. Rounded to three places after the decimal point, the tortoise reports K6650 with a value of 1.425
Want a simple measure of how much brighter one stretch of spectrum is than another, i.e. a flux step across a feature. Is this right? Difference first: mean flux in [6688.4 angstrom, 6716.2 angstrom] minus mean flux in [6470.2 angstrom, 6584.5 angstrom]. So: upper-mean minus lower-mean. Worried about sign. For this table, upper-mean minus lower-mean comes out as -9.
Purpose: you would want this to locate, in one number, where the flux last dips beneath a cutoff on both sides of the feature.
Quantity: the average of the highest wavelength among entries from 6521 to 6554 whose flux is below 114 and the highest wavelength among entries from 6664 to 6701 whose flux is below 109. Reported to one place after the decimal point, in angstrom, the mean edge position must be 6624.4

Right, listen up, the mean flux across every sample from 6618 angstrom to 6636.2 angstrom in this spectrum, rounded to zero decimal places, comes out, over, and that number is 110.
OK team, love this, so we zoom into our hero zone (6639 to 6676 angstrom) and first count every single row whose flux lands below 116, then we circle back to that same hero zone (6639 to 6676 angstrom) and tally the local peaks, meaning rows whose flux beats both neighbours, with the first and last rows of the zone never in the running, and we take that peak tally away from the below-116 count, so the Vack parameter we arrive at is 4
